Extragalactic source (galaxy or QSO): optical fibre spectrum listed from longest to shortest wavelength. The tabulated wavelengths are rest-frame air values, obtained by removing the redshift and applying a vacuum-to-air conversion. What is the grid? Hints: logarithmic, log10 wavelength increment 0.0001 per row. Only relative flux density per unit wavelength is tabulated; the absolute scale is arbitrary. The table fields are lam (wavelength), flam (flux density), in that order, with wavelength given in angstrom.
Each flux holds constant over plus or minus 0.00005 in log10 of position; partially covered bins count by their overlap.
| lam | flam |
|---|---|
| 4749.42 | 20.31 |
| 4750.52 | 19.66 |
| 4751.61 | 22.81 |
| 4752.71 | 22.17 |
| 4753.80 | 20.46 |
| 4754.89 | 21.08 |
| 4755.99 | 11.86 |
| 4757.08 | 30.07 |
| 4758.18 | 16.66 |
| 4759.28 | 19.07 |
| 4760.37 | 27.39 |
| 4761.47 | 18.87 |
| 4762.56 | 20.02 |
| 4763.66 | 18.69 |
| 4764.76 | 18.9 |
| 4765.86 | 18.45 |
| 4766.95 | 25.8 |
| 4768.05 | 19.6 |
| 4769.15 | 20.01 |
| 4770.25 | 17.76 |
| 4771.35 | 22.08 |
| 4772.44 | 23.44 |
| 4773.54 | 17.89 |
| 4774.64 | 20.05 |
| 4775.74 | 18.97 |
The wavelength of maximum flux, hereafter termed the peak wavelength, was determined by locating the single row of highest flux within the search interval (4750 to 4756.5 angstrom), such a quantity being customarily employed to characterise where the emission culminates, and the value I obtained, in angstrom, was 4751.61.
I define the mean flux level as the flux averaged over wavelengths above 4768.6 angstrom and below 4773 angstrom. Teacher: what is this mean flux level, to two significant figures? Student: 21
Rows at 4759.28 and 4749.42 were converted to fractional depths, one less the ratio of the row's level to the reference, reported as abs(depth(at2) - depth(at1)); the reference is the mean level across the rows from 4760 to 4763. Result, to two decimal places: 0.06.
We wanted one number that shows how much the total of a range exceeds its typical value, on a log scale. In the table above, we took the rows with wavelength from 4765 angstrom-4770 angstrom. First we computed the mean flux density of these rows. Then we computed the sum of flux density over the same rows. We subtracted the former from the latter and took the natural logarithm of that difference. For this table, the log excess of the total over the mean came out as 4.1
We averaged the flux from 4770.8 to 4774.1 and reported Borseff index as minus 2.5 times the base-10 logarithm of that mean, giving -3.31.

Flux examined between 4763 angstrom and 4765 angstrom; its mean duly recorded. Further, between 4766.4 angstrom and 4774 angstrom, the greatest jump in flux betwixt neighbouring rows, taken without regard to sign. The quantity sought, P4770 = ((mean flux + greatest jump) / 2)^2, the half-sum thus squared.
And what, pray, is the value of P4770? 156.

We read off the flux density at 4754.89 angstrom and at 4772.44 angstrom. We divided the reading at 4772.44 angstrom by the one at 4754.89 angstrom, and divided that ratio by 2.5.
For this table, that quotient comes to 0.44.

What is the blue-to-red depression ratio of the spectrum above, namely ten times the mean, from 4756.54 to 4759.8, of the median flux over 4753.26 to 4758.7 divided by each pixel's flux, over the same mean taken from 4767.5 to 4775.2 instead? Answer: 9.7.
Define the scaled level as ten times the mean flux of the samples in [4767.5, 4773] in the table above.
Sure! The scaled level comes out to 206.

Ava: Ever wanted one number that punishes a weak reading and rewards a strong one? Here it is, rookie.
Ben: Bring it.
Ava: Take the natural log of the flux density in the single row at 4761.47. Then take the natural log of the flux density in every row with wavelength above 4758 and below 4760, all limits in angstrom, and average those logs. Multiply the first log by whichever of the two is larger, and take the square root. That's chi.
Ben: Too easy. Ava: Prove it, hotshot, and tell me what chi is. 2.94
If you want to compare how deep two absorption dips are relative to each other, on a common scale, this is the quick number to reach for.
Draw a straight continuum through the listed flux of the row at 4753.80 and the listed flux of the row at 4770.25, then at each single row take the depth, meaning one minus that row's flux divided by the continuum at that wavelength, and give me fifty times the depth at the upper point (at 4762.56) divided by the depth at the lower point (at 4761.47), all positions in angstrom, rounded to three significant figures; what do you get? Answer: -152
